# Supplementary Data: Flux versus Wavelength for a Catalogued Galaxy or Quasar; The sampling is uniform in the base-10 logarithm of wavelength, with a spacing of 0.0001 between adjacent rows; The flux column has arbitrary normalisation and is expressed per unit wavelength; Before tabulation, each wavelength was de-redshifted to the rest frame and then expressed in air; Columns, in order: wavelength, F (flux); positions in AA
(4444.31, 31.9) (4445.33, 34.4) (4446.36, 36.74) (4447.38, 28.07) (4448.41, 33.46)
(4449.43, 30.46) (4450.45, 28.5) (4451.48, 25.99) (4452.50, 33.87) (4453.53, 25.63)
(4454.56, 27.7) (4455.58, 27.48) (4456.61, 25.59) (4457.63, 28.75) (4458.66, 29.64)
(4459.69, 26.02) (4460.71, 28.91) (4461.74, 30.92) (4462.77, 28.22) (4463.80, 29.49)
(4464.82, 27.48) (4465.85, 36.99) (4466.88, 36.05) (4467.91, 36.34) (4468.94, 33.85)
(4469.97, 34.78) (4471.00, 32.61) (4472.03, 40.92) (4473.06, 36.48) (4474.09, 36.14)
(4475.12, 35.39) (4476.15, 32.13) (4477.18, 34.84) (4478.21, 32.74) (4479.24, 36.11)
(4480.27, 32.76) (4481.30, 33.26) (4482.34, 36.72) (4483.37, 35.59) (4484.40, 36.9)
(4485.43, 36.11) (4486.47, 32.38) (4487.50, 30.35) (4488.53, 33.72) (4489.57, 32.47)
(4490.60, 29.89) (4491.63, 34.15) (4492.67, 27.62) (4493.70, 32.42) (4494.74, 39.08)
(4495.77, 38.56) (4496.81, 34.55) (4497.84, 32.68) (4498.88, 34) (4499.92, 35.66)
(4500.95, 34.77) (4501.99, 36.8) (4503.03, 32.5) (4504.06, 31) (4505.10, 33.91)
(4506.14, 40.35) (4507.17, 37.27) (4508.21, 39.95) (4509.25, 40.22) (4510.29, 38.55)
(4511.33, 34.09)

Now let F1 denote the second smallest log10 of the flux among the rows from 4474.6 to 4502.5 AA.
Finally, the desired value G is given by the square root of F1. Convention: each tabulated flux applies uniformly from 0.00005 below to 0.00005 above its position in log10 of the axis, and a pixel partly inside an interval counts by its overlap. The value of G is 1.21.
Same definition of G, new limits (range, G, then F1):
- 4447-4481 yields 1.19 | 1.41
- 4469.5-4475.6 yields 1.24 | 1.54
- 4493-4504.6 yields 1.23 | 1.51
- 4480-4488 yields 1.23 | 1.51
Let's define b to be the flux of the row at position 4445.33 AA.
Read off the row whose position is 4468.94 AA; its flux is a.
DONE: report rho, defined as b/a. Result 1.02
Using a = 33.85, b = 34.4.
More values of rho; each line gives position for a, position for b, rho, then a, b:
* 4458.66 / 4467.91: 1.23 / 29.64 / 36.34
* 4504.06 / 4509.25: 1.30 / 31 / 40.22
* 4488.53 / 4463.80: 0.87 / 33.72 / 29.49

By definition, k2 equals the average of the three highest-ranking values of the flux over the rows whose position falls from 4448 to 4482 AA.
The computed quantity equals 38.1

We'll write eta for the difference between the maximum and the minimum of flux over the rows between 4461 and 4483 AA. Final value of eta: 13.4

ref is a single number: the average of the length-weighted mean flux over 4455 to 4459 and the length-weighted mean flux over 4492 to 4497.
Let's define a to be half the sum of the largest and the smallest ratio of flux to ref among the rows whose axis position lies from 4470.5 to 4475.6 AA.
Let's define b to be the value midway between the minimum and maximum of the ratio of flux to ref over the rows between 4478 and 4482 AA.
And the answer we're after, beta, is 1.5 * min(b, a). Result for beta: 1.66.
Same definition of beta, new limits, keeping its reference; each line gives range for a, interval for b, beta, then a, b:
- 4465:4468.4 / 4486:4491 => 1.53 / 1.17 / 1.02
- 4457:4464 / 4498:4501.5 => 1.37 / 0.92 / 1.12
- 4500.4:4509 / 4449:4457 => 1.43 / 1.15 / 0.96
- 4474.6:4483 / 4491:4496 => 1.61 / 1.11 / 1.07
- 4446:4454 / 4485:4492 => 1.50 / 1.00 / 1.06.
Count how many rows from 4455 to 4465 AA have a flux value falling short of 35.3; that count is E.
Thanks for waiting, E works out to 10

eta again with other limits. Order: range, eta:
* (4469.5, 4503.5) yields 13.3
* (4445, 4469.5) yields 11.4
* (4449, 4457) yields 8.3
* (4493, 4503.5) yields 6.7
